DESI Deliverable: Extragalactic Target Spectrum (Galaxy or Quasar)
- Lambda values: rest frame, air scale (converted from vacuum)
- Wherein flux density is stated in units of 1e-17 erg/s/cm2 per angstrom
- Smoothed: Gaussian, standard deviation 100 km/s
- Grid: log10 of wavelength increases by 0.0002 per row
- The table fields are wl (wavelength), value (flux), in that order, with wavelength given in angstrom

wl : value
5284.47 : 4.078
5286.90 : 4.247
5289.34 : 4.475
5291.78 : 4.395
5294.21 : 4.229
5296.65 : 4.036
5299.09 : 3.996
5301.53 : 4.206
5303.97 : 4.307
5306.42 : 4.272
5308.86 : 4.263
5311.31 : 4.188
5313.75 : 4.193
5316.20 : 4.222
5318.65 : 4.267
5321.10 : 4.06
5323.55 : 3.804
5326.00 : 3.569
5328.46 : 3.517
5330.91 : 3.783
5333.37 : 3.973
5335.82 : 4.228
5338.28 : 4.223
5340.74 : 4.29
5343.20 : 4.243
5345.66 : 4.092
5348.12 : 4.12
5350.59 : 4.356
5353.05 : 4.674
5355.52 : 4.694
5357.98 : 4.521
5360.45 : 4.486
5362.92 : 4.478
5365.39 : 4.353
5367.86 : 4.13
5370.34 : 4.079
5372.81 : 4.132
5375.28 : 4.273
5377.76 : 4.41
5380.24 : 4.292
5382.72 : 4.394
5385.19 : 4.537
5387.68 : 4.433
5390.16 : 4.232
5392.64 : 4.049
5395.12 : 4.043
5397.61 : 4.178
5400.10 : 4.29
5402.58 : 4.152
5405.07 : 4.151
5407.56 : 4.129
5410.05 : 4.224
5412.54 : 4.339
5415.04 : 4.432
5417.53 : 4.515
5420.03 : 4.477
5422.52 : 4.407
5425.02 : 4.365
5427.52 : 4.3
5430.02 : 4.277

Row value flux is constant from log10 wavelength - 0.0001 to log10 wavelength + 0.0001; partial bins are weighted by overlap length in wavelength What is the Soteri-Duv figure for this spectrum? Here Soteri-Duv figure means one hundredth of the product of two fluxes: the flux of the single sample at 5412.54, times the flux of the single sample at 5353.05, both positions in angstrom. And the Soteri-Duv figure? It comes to 0.203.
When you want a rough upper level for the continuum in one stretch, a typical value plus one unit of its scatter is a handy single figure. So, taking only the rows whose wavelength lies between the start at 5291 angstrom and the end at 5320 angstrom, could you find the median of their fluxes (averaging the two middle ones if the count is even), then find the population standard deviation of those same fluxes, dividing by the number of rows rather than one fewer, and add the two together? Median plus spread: 4.33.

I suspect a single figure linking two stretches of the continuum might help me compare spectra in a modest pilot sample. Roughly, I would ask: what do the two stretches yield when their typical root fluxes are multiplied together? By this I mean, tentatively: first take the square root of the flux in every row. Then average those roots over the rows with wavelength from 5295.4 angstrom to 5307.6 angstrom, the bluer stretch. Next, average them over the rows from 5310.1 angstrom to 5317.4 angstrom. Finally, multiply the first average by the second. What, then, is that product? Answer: 4.18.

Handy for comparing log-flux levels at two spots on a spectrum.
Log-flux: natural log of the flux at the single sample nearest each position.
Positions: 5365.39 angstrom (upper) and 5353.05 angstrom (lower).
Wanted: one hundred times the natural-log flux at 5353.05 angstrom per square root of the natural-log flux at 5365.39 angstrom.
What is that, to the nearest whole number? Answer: 127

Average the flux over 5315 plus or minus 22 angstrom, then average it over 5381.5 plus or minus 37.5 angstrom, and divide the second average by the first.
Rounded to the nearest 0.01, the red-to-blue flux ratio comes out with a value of 1.06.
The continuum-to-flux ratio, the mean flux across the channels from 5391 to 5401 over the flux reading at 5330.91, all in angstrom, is 1.09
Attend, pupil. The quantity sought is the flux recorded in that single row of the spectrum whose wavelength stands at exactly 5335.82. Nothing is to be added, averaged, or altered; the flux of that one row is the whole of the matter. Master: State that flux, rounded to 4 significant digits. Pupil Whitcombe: 4.228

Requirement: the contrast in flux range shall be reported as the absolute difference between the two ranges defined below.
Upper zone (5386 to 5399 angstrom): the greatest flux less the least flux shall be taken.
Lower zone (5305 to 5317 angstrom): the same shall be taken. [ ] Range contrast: 0.31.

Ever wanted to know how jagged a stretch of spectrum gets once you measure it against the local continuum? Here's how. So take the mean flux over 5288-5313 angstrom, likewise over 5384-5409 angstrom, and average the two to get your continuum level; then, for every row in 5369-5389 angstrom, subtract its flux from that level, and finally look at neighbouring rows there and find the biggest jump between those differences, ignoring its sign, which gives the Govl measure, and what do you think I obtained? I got 0.143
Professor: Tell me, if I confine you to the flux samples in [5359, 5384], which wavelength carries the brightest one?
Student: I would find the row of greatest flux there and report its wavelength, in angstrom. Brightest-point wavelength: 5360.45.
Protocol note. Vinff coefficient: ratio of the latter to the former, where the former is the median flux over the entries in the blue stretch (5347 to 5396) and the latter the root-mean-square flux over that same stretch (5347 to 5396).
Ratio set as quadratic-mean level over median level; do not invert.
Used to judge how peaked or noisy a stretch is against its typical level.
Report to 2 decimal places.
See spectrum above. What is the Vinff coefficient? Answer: 1.00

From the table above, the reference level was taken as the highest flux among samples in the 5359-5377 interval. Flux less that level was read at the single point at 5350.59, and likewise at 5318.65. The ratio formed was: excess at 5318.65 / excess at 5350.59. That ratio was 1.7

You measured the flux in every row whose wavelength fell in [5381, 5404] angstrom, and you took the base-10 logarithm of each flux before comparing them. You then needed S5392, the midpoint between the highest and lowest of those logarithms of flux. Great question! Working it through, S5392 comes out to 0.632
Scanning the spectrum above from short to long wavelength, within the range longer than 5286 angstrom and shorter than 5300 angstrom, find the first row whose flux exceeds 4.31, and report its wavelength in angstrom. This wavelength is 5289.34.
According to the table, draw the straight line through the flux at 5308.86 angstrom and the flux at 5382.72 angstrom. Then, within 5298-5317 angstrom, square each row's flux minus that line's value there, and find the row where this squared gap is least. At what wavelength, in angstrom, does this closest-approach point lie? 5308.86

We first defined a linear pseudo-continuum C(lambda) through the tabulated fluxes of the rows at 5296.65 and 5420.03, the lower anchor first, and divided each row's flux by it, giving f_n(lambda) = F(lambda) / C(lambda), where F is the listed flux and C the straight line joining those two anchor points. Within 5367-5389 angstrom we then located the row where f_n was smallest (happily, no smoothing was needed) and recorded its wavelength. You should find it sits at 5370.34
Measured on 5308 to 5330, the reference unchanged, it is 5328.46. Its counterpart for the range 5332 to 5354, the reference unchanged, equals 5333.37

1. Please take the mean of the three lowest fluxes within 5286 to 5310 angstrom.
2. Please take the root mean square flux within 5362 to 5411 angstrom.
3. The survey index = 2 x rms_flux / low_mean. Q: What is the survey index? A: 2.08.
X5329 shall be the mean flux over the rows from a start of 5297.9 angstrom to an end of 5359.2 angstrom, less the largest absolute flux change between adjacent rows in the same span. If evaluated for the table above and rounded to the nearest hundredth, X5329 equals 3.84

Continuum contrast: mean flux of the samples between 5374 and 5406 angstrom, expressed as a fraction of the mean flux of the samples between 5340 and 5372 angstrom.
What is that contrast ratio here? 0.98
